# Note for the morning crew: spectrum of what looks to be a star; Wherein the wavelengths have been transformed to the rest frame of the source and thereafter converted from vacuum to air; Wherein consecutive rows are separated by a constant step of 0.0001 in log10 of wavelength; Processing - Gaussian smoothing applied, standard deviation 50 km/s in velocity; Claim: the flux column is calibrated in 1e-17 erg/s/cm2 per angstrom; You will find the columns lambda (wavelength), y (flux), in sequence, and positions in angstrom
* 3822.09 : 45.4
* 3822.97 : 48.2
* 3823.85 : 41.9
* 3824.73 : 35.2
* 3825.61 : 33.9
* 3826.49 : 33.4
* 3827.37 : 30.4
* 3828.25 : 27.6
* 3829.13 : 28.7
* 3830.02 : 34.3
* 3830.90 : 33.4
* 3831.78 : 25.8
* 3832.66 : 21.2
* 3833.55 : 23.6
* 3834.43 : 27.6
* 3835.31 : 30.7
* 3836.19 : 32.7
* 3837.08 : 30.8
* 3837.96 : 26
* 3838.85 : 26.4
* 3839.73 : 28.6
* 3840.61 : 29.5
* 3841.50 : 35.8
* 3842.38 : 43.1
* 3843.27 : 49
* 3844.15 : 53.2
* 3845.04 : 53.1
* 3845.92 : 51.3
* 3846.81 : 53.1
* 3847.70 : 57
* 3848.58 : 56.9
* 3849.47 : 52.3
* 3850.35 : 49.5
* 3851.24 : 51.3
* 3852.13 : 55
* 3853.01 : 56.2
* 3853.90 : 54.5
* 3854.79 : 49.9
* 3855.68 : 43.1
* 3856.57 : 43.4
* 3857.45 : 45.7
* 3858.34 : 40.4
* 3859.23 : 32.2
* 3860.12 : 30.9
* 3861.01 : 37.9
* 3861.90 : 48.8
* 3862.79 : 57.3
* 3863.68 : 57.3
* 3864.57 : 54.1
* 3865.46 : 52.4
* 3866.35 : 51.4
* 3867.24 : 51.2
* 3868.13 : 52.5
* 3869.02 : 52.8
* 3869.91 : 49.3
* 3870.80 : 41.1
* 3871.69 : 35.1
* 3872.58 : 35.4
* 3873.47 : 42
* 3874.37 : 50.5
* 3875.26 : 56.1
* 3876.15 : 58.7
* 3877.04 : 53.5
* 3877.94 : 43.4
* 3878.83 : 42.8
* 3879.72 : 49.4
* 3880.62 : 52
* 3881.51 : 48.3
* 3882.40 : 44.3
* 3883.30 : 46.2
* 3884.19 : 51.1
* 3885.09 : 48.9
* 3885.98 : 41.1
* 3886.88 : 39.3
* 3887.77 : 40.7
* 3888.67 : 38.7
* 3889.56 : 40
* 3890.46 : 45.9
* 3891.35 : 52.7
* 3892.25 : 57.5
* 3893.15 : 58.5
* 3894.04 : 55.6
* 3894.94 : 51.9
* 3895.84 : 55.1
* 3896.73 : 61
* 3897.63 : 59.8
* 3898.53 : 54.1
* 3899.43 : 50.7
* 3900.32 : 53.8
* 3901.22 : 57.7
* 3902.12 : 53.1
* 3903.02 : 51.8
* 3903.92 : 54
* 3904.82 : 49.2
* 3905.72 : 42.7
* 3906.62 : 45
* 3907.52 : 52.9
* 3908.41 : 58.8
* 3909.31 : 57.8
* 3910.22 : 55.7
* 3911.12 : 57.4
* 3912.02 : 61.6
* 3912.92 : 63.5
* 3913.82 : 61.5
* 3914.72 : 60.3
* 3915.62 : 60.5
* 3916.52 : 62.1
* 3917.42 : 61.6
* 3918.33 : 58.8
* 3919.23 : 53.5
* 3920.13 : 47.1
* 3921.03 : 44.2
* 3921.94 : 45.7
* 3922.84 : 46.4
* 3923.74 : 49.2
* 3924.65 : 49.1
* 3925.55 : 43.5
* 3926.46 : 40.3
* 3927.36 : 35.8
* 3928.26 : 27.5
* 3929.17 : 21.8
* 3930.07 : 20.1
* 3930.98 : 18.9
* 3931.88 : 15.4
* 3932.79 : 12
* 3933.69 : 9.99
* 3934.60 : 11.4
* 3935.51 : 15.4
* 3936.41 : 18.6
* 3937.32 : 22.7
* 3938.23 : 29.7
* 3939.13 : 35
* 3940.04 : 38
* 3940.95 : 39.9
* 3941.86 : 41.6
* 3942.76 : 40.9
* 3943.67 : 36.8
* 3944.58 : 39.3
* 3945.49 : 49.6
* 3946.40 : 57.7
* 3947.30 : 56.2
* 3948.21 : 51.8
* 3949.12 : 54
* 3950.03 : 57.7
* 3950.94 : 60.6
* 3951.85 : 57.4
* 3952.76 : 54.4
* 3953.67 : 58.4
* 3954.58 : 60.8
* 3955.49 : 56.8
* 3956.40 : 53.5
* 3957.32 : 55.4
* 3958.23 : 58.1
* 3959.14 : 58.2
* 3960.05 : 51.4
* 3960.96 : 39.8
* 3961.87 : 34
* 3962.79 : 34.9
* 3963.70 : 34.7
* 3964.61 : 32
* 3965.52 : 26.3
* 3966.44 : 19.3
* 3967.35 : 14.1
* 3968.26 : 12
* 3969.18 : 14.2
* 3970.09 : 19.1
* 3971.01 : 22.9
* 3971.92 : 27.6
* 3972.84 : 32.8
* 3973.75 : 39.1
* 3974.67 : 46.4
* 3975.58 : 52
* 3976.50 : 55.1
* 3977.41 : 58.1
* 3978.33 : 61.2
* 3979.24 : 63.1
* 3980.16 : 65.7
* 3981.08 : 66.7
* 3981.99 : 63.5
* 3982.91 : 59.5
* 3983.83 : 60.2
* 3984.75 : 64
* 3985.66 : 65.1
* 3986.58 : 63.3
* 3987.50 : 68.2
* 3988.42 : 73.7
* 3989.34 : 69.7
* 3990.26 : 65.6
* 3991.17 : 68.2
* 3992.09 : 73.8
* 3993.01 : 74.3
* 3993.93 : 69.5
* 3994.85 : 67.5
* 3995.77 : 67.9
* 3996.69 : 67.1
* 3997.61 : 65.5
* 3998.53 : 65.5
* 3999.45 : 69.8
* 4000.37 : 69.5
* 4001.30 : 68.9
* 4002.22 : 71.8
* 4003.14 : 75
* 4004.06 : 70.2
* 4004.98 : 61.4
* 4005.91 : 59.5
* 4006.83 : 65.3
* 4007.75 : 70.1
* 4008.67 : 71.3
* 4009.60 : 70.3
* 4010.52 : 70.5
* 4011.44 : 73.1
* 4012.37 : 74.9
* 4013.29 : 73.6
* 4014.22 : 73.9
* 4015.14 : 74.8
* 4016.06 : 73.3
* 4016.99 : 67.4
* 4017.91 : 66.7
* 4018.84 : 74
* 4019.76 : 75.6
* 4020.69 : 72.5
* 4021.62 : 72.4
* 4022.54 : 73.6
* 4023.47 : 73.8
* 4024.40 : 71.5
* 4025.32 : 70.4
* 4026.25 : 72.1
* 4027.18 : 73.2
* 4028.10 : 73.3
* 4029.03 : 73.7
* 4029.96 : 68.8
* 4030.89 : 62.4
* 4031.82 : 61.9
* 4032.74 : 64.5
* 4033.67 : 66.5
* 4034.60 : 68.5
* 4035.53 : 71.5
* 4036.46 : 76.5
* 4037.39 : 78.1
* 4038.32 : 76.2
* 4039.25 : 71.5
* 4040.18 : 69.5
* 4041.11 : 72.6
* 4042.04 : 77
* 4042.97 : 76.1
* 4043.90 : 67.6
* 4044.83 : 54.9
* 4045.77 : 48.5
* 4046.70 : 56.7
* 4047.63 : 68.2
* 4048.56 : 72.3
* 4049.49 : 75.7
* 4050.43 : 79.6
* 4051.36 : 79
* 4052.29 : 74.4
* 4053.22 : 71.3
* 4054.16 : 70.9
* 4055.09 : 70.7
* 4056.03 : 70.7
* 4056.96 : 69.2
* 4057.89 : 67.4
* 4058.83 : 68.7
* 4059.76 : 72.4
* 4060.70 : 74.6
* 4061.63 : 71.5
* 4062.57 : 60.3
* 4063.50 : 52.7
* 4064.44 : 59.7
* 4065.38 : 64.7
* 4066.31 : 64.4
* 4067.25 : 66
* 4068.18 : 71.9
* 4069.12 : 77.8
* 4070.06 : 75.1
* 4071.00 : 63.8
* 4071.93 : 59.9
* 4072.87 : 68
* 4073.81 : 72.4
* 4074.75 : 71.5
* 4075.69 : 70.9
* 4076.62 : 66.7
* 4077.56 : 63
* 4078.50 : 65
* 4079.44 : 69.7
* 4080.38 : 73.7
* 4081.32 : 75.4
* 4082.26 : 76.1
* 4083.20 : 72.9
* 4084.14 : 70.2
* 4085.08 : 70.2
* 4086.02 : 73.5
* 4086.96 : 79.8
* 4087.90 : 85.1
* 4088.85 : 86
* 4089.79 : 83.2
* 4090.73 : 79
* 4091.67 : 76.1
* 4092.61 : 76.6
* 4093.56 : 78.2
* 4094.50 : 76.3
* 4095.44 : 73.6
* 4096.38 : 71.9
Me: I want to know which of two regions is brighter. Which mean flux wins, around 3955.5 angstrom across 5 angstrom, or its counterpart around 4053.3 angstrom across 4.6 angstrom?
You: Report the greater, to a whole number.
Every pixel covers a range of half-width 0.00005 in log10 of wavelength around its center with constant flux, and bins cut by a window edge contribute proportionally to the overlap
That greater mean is 73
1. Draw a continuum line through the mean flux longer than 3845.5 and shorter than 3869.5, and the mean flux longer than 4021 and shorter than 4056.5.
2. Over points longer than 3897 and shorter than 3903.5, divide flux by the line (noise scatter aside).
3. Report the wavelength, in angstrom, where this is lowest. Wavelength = 3899.43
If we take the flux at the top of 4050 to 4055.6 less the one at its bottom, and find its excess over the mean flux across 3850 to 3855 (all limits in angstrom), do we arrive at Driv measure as -62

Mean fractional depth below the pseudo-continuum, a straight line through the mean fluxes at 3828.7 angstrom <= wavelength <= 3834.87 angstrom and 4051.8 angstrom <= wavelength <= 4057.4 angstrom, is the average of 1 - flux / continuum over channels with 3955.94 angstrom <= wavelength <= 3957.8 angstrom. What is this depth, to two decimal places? -0.04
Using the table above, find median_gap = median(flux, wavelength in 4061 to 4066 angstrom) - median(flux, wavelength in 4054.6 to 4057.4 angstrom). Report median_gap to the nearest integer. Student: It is -10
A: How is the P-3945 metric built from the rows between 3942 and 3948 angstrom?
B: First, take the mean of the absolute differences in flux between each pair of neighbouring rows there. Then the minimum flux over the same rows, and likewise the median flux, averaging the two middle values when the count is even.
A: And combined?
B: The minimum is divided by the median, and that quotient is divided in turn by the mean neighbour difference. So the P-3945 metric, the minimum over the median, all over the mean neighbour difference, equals 0.15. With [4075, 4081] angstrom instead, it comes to 0.25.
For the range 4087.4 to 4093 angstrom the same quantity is 0.42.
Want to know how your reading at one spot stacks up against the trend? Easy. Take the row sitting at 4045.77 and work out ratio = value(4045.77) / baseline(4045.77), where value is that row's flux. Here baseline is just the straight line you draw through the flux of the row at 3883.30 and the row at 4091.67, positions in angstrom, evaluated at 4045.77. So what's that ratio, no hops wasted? 0.70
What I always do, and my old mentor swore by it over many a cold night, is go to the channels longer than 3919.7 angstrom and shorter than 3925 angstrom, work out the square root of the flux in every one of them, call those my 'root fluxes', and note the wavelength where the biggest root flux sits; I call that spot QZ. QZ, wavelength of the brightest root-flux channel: 3923.74 angstrom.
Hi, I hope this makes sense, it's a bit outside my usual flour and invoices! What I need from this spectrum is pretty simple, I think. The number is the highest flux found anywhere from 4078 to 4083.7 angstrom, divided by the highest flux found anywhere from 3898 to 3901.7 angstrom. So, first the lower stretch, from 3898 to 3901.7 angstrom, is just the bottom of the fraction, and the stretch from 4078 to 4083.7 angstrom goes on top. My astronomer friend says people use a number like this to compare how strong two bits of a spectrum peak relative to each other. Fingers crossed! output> 1.32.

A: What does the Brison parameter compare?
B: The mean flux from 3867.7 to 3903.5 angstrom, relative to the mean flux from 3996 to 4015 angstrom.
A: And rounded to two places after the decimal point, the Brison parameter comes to 0.71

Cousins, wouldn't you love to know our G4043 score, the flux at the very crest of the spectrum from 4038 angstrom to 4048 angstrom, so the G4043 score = 77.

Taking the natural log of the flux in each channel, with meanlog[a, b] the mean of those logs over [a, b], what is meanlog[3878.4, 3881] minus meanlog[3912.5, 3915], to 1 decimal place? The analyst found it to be -0.3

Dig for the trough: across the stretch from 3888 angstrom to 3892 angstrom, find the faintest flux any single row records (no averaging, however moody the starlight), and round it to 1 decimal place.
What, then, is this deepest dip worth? 38.7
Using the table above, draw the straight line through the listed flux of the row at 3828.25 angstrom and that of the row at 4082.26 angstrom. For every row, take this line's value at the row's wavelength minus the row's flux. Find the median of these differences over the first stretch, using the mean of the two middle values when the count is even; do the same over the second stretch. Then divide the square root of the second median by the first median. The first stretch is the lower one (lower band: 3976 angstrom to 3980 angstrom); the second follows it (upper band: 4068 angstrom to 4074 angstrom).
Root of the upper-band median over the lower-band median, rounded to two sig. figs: -0.41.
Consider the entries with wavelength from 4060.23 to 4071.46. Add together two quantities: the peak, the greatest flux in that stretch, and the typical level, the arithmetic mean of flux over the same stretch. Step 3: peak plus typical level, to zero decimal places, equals 145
